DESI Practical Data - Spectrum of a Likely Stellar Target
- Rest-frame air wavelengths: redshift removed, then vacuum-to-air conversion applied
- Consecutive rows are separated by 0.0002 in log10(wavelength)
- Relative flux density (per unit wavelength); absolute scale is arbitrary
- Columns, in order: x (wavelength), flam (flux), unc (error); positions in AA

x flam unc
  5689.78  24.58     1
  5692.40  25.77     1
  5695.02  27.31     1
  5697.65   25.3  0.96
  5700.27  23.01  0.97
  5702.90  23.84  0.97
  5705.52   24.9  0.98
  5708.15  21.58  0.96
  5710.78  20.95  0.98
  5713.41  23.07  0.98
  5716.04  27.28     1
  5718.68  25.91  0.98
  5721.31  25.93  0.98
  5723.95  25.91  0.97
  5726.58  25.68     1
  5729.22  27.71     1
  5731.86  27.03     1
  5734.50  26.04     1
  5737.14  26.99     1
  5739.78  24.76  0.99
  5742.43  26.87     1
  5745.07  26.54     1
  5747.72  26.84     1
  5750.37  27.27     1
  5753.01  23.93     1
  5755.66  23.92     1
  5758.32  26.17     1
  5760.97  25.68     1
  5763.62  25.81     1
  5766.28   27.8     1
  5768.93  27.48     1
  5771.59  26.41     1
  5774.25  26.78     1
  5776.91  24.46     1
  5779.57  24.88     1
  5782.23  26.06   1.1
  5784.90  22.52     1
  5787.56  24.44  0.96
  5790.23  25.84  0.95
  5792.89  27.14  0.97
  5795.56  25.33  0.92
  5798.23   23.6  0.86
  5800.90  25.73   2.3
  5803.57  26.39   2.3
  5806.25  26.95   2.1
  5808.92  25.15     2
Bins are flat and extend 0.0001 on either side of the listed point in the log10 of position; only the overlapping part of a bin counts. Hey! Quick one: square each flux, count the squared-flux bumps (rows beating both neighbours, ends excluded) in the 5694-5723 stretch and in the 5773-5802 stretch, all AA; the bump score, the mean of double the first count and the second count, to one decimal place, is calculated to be 3.0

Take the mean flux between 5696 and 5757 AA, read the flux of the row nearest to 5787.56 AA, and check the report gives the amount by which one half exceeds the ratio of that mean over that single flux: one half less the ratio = -0.53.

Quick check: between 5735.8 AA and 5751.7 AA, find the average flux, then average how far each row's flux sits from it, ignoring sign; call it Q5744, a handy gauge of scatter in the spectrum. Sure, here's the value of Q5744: 0.60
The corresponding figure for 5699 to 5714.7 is 1.08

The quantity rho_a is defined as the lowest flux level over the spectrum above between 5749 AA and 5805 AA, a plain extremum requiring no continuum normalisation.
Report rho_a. 22.52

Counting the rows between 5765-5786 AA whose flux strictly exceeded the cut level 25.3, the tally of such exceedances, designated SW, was 5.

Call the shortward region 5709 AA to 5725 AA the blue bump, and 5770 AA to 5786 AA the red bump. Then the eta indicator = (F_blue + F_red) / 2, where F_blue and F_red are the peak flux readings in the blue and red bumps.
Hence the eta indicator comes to 27.0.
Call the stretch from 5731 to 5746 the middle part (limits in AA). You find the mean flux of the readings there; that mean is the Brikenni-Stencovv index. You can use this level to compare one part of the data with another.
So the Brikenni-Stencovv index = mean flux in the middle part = 26.4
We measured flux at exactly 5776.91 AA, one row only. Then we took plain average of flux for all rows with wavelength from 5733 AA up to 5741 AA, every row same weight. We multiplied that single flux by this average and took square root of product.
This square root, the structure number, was 25.2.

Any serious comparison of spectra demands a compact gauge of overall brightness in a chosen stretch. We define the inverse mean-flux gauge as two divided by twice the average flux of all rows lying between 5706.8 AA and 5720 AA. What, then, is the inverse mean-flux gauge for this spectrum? 0.0421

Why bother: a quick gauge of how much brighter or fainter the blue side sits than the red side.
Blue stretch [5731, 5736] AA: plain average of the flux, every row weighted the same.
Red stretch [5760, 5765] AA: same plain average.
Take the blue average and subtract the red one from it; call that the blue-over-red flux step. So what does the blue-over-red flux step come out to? 0.8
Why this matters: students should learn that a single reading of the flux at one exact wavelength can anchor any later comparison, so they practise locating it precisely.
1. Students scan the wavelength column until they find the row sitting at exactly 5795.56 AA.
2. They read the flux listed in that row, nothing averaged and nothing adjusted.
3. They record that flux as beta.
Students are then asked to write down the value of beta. 25.33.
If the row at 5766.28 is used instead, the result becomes 27.8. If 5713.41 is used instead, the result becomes 23.07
